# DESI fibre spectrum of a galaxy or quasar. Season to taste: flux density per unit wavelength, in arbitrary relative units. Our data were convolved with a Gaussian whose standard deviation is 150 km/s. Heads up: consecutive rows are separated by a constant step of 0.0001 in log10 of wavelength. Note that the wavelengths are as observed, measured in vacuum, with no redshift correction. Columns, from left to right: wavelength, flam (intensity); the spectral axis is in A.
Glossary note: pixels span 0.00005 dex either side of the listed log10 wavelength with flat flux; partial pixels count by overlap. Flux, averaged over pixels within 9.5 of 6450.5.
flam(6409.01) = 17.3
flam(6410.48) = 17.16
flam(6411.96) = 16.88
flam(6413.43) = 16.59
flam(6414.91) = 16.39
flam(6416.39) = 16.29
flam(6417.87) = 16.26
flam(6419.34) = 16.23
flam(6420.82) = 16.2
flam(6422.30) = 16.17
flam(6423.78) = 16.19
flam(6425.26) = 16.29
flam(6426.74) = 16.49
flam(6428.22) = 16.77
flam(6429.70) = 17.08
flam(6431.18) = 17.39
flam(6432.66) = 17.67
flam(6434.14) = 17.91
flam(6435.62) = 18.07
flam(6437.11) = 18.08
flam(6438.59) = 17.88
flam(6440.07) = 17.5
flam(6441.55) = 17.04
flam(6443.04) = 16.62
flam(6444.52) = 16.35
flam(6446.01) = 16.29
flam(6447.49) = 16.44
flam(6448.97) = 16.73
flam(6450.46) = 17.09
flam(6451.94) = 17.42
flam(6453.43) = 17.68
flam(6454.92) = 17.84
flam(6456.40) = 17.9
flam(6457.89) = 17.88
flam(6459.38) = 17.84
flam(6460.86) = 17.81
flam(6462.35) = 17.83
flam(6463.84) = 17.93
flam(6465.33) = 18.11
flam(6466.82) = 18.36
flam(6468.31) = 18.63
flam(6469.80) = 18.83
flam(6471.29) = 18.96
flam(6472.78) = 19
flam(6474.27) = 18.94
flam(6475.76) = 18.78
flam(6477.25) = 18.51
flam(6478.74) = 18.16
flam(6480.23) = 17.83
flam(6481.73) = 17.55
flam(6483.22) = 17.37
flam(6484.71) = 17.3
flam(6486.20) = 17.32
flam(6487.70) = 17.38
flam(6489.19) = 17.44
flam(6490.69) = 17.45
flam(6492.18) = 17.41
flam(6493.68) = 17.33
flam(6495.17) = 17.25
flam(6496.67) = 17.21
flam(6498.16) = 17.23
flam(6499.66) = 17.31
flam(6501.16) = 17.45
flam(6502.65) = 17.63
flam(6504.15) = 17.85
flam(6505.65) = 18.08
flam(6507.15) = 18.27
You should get 17.2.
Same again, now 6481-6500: 17.4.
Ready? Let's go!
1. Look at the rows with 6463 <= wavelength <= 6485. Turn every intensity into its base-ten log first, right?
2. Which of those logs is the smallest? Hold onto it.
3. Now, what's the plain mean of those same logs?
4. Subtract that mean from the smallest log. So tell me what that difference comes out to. -0.024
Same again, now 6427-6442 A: -0.019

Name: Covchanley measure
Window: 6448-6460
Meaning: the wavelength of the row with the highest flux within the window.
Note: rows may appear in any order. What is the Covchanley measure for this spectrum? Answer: 6456.40 A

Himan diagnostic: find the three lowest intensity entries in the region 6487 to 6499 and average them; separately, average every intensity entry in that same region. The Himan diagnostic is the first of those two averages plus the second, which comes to 34.6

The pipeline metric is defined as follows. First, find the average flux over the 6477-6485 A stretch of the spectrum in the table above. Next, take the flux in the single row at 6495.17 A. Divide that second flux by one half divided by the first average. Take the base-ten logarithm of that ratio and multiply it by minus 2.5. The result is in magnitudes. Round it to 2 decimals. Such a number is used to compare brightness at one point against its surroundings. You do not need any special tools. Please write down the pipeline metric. -6.97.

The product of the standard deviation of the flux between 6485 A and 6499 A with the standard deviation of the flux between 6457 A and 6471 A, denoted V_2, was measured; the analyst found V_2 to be 0.03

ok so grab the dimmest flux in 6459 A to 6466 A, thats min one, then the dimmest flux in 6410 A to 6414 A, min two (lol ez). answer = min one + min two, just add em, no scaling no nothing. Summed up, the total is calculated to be 34.4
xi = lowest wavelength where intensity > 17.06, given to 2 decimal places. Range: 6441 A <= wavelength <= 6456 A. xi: 6450.46 A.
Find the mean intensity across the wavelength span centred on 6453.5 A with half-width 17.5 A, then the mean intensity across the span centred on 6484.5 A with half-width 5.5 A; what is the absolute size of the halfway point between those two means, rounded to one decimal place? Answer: 17.5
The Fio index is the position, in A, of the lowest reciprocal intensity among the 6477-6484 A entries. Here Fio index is 6477.25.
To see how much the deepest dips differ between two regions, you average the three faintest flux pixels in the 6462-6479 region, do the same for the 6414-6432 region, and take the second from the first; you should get 1.8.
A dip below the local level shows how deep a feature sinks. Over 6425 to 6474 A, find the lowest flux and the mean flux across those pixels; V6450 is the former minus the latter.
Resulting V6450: -1.3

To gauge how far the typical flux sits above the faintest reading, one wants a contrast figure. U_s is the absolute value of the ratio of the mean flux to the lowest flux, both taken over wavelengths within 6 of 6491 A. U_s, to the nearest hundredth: 1.01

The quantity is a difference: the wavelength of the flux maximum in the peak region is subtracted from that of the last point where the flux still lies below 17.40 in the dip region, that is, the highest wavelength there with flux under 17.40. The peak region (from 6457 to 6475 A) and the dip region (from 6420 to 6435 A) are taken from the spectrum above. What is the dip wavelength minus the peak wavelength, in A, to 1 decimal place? -41.6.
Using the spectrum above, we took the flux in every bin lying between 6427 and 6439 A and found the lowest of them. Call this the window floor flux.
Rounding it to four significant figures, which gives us 16.77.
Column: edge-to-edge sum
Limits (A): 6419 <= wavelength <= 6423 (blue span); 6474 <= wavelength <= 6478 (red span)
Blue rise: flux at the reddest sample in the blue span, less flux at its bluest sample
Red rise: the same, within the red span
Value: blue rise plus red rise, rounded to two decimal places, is -0.49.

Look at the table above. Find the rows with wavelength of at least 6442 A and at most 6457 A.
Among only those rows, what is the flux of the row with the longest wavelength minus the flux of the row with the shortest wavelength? 1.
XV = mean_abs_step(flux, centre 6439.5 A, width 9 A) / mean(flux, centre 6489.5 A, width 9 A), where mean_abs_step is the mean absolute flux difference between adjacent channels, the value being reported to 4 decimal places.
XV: 0.0169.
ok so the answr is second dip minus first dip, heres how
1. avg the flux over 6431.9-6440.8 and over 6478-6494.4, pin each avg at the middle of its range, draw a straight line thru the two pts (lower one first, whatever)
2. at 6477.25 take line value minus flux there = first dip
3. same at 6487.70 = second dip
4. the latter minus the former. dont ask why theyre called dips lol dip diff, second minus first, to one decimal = 1.1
